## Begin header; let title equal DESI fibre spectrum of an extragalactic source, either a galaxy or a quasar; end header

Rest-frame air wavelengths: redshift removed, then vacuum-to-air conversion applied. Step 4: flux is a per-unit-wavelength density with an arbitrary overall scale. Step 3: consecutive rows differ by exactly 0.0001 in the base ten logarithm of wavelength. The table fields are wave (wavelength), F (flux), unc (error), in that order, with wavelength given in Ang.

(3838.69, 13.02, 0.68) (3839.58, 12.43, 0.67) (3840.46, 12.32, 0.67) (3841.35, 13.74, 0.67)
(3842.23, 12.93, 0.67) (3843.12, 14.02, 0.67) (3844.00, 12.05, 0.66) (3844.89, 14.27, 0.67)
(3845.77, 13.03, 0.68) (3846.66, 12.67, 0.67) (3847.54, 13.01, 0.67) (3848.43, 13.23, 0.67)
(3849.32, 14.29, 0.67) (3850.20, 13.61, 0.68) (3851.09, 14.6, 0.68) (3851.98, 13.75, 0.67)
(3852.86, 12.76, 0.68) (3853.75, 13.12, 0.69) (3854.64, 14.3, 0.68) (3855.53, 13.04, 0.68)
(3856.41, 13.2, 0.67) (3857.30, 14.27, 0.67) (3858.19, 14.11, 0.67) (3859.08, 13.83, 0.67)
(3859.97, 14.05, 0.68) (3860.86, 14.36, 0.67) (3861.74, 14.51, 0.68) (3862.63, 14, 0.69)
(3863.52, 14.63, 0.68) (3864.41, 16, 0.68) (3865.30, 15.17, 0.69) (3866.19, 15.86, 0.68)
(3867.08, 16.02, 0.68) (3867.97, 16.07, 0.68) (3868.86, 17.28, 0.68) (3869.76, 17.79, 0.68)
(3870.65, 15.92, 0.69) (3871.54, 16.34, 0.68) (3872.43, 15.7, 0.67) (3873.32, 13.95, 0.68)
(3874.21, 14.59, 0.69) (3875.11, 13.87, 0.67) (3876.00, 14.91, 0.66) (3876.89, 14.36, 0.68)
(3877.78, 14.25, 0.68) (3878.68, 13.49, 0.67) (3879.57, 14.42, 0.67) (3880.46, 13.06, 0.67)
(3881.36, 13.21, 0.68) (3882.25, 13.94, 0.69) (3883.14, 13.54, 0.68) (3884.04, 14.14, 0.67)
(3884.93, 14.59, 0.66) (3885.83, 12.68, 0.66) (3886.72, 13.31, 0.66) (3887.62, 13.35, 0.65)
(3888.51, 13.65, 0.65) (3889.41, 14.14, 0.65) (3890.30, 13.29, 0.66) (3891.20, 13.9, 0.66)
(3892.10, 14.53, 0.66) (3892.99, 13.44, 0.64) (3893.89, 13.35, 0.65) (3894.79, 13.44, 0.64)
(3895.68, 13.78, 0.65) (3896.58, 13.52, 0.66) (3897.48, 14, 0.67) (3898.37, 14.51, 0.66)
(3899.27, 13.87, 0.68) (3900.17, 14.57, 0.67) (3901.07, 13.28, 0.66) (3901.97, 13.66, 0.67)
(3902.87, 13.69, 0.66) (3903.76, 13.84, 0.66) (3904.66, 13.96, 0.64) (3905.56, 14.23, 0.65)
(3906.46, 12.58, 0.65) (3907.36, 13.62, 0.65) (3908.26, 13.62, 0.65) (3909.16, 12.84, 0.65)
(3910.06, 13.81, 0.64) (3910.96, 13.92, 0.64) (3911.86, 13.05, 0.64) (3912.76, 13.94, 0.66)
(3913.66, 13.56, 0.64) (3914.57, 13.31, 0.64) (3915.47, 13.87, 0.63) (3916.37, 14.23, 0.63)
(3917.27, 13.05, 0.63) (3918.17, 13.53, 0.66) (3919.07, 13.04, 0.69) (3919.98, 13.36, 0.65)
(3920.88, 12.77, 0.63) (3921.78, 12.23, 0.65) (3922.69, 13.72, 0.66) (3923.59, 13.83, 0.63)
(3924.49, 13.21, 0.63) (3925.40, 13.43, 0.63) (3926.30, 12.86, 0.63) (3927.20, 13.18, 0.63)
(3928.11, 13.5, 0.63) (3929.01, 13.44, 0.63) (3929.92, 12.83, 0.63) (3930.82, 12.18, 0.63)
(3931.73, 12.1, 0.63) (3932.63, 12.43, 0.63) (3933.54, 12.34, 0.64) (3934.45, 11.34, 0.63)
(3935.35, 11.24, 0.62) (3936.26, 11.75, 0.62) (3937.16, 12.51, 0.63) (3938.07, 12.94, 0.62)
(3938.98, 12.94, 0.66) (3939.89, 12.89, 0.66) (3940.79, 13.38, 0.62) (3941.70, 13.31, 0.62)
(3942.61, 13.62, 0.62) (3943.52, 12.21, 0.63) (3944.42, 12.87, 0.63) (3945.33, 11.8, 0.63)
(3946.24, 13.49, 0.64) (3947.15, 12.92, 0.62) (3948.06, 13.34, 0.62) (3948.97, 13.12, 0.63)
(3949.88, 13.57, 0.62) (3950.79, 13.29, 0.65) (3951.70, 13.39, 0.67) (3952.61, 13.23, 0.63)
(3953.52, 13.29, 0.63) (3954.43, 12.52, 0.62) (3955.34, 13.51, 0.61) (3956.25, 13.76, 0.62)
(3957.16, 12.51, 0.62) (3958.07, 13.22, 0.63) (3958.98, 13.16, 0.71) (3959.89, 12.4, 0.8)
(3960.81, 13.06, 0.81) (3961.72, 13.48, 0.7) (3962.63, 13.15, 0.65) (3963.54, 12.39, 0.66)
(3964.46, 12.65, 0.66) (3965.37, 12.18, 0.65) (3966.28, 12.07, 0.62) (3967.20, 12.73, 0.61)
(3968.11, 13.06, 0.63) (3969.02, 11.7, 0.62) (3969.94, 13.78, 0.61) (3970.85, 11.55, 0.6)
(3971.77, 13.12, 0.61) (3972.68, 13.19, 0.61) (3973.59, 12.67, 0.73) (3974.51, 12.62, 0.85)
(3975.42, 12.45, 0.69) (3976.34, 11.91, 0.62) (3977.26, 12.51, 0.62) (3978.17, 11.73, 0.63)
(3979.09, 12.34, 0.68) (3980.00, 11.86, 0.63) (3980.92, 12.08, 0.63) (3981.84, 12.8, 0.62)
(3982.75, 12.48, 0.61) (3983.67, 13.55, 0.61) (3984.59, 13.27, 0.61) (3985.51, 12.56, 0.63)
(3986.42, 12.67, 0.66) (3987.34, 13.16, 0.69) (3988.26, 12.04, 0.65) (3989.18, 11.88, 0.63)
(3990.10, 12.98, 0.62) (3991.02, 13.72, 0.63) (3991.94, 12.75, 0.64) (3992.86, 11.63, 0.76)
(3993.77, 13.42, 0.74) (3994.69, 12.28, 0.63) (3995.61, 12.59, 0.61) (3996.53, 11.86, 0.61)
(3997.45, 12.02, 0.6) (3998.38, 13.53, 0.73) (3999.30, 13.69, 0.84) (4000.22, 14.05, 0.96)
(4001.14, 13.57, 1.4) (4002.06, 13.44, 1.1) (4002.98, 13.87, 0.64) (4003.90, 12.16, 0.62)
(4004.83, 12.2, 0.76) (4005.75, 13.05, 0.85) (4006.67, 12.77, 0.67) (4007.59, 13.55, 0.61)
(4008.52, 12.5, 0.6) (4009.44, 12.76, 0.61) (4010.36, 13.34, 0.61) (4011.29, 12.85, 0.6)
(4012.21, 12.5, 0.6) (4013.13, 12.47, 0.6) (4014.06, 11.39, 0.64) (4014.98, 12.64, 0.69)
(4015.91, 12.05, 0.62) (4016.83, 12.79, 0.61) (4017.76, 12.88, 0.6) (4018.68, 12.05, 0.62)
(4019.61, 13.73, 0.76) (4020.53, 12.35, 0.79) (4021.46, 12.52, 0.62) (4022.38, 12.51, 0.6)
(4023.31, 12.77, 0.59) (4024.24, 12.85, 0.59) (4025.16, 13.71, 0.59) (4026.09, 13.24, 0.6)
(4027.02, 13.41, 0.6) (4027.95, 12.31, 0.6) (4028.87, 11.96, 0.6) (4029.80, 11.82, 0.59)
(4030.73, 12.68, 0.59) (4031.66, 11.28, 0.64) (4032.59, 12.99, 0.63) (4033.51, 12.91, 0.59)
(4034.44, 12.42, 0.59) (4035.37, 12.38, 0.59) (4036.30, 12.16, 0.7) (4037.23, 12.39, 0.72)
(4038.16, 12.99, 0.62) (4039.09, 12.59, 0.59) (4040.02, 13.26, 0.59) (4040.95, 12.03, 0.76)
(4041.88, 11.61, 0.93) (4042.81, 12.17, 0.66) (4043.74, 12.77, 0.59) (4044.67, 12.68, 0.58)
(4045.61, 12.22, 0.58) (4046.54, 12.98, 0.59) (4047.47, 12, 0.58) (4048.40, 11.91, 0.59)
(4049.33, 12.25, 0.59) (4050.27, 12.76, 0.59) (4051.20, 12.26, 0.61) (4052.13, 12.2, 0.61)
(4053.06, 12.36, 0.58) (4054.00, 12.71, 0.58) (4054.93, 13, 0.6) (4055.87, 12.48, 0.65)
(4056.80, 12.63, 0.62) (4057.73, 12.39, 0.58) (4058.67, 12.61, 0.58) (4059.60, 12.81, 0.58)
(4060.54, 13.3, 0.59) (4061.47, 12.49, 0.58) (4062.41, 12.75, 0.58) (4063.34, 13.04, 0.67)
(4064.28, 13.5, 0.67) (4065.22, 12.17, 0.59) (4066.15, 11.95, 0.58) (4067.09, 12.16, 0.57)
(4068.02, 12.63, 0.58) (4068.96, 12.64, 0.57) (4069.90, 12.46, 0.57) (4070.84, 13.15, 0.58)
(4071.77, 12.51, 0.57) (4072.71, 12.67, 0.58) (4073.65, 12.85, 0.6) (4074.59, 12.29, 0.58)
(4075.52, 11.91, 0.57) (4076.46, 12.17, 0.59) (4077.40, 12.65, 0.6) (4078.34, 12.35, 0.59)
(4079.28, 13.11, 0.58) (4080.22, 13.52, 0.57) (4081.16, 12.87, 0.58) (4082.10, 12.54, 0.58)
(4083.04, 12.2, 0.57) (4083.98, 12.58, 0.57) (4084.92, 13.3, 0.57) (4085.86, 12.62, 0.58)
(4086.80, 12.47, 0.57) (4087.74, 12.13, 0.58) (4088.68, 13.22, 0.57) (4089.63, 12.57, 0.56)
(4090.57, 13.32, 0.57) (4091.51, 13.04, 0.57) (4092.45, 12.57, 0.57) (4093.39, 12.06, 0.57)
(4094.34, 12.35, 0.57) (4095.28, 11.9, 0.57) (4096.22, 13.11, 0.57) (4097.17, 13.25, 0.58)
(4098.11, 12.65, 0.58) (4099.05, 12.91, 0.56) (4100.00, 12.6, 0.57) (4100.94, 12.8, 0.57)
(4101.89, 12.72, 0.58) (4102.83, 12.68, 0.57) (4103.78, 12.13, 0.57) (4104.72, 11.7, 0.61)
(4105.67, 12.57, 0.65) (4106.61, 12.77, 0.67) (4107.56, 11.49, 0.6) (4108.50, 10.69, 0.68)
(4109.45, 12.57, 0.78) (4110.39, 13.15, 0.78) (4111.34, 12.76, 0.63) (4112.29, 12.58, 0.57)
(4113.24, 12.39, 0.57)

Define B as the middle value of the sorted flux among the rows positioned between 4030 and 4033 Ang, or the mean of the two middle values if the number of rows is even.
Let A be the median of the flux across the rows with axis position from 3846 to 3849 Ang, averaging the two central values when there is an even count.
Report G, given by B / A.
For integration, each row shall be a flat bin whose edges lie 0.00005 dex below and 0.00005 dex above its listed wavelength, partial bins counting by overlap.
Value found 0.97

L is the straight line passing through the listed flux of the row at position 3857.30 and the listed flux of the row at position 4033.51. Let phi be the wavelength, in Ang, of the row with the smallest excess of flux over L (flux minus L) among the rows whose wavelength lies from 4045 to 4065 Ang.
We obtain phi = 4048.40 Ang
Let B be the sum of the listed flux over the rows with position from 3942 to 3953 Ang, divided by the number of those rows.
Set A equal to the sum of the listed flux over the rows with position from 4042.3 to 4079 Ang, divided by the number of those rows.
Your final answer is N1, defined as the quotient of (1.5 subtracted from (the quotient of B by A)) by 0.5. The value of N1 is -0.91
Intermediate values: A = 12.5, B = 13.1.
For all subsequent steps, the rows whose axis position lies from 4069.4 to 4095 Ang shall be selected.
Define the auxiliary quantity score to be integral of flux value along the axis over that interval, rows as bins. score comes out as 324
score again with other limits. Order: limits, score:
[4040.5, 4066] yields 319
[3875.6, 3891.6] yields 221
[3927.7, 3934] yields 80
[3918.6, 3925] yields 84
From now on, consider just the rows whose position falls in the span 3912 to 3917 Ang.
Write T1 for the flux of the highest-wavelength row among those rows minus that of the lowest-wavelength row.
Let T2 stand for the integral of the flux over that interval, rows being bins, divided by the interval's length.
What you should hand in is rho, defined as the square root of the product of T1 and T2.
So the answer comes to 2.0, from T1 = 0.29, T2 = 13.7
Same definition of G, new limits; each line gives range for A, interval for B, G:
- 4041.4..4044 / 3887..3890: 1.12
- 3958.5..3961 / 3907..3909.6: 1.04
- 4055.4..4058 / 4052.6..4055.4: 1.02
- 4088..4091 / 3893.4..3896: 1.02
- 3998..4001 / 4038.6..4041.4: 0.92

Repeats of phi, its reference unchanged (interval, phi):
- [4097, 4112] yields 4108.50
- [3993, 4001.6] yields 3996.53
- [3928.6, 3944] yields 3935.35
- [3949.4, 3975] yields 3970.85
